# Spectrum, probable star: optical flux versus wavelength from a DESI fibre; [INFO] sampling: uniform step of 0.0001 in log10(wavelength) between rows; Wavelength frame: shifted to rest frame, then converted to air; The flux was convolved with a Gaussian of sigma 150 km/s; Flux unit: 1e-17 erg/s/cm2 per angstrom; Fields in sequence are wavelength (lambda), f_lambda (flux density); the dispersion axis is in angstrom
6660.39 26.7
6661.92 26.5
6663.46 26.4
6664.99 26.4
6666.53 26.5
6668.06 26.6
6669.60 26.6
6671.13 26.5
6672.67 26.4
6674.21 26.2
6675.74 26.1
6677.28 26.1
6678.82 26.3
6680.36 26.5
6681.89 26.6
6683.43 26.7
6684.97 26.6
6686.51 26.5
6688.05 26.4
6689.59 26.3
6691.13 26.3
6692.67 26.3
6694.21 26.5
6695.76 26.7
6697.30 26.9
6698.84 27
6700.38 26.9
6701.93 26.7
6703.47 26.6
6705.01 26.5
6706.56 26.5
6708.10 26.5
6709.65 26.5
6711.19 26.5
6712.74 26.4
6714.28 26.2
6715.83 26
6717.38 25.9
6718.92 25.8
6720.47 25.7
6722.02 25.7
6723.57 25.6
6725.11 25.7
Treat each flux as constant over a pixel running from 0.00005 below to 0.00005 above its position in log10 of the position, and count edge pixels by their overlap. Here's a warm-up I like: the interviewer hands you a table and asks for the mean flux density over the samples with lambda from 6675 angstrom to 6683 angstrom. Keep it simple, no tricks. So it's 26.3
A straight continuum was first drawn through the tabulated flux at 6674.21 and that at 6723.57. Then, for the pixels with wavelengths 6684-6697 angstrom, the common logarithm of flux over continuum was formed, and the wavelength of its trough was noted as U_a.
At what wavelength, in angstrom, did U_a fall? 6689.59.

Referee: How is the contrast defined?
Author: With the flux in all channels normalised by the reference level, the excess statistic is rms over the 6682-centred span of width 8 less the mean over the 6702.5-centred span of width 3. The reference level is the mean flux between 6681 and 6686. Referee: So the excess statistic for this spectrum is -0.004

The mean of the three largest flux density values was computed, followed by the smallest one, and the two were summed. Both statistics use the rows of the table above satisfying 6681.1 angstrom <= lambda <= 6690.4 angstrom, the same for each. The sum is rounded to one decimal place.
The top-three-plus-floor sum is 52.9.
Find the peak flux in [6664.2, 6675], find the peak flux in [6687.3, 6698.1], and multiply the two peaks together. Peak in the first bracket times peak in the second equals 716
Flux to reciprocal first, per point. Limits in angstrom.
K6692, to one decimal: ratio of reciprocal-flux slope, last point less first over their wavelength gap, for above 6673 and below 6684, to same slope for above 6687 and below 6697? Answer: 1.4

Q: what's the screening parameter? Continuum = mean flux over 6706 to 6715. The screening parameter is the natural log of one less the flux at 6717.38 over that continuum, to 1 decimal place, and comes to -3.9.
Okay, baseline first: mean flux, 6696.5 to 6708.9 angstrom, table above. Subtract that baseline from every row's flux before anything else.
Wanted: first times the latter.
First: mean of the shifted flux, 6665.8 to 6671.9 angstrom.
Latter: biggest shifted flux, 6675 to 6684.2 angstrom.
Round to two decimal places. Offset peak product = 0.00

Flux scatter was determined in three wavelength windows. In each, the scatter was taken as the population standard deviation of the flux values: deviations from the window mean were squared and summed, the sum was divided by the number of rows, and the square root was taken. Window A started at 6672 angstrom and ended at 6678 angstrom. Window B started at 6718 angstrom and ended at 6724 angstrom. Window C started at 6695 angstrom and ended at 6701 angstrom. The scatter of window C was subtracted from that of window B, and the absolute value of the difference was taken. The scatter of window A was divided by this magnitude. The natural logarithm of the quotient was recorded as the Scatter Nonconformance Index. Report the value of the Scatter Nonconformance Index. 1.16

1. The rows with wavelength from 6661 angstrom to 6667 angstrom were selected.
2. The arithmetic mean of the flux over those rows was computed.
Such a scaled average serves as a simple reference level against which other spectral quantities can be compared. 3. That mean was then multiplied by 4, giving 106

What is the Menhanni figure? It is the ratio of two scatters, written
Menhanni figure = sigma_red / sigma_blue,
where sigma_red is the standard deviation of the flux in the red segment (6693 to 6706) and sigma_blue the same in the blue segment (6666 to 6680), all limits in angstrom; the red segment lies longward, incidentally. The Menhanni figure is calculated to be 0.95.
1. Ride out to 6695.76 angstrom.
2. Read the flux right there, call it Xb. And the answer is 26.7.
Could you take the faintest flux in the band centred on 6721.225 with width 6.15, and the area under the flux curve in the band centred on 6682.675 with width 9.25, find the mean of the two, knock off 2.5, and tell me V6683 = 133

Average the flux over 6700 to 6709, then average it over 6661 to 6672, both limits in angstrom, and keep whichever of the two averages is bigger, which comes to 26.6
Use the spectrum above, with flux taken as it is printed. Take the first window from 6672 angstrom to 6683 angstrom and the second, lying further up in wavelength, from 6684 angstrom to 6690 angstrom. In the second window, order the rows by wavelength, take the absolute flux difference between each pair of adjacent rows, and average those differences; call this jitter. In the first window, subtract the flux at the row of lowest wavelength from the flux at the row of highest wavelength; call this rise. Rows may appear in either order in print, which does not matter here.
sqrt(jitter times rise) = 0.14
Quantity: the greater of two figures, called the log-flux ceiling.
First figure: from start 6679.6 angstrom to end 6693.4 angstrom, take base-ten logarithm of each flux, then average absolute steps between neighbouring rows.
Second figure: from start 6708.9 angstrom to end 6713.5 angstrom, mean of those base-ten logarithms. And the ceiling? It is 1.42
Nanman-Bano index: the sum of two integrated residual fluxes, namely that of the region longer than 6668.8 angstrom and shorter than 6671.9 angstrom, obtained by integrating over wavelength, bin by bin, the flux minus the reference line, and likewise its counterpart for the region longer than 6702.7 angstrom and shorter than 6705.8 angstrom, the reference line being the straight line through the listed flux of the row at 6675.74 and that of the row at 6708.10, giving 1.9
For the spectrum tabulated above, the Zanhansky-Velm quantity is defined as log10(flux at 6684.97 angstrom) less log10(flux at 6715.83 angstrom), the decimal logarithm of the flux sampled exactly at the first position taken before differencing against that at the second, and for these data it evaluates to 0.0099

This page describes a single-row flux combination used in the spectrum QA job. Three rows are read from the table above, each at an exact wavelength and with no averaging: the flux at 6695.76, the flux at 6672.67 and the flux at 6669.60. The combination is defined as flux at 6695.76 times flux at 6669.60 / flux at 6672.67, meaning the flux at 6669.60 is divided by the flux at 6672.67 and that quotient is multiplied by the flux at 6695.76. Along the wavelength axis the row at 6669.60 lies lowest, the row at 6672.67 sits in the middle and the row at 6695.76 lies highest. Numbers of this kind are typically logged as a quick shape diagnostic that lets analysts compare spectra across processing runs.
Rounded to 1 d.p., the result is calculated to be 26.9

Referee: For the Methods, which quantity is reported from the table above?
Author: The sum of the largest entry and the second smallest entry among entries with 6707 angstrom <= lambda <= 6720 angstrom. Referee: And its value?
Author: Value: 52.4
